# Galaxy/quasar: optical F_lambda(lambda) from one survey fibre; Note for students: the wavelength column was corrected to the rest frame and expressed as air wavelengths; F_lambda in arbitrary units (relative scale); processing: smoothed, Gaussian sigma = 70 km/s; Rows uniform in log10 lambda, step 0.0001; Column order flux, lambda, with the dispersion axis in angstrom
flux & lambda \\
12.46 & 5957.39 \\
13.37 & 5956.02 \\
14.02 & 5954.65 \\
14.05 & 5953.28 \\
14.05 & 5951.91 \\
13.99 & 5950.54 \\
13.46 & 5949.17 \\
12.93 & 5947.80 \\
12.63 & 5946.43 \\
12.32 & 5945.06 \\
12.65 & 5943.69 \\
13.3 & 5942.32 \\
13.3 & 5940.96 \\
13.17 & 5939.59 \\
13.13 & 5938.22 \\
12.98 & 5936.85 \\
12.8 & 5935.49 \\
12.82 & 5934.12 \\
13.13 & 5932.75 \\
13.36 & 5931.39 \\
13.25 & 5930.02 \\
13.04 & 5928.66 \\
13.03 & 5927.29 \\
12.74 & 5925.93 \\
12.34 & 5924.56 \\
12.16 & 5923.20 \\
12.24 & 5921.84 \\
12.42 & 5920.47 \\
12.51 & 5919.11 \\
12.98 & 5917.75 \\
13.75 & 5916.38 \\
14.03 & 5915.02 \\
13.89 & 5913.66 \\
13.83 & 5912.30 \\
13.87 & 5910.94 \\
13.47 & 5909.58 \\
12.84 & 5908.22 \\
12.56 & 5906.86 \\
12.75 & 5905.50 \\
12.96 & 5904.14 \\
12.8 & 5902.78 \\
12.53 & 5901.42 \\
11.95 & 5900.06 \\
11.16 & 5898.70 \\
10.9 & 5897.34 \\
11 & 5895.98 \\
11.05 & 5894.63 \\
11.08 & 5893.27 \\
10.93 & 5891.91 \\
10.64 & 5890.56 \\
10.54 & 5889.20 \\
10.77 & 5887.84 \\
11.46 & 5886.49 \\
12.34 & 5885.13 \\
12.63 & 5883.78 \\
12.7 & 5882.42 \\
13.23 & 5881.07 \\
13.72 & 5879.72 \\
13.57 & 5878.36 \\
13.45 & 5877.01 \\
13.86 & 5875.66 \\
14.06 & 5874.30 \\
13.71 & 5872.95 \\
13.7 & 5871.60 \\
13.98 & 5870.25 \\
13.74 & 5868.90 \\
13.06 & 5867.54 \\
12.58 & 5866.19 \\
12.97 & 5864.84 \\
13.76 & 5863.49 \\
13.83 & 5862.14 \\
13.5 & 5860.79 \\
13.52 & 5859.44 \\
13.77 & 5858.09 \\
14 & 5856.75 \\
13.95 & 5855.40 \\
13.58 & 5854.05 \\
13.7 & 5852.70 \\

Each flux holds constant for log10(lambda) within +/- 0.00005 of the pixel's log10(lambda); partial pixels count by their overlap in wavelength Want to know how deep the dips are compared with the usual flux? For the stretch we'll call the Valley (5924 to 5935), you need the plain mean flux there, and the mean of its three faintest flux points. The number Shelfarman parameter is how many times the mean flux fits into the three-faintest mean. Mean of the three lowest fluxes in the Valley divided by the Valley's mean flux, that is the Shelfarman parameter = 0.975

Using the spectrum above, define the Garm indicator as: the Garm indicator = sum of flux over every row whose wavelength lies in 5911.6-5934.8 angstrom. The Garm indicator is 222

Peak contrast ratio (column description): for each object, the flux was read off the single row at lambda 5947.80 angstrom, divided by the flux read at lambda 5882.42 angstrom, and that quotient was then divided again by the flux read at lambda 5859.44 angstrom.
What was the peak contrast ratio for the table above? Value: 0.0753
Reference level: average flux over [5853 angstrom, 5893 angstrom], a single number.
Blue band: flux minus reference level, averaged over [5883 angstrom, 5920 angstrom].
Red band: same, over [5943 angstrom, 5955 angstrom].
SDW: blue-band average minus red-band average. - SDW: -1.1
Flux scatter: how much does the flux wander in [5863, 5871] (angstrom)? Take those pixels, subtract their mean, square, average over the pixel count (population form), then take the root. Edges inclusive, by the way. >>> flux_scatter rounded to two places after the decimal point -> 0.51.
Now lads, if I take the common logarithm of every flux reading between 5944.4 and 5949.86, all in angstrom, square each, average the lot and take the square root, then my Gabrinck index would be 1.108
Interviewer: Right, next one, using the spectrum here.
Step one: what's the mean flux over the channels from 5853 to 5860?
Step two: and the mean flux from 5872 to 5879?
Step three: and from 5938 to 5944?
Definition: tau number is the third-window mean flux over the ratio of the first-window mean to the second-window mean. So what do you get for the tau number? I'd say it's 13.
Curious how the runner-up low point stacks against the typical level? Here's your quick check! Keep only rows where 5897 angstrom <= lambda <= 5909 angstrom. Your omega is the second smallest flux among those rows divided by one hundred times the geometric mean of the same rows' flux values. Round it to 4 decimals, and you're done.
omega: 0.0091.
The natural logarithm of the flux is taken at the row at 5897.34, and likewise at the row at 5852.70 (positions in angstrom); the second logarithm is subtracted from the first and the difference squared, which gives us 0.052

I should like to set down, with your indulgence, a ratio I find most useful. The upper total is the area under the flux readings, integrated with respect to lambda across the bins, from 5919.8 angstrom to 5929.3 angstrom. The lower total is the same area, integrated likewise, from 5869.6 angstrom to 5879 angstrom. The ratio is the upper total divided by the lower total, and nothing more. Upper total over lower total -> 0.92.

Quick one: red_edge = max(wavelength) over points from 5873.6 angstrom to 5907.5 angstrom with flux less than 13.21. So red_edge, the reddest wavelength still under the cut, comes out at 5906.86 angstrom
